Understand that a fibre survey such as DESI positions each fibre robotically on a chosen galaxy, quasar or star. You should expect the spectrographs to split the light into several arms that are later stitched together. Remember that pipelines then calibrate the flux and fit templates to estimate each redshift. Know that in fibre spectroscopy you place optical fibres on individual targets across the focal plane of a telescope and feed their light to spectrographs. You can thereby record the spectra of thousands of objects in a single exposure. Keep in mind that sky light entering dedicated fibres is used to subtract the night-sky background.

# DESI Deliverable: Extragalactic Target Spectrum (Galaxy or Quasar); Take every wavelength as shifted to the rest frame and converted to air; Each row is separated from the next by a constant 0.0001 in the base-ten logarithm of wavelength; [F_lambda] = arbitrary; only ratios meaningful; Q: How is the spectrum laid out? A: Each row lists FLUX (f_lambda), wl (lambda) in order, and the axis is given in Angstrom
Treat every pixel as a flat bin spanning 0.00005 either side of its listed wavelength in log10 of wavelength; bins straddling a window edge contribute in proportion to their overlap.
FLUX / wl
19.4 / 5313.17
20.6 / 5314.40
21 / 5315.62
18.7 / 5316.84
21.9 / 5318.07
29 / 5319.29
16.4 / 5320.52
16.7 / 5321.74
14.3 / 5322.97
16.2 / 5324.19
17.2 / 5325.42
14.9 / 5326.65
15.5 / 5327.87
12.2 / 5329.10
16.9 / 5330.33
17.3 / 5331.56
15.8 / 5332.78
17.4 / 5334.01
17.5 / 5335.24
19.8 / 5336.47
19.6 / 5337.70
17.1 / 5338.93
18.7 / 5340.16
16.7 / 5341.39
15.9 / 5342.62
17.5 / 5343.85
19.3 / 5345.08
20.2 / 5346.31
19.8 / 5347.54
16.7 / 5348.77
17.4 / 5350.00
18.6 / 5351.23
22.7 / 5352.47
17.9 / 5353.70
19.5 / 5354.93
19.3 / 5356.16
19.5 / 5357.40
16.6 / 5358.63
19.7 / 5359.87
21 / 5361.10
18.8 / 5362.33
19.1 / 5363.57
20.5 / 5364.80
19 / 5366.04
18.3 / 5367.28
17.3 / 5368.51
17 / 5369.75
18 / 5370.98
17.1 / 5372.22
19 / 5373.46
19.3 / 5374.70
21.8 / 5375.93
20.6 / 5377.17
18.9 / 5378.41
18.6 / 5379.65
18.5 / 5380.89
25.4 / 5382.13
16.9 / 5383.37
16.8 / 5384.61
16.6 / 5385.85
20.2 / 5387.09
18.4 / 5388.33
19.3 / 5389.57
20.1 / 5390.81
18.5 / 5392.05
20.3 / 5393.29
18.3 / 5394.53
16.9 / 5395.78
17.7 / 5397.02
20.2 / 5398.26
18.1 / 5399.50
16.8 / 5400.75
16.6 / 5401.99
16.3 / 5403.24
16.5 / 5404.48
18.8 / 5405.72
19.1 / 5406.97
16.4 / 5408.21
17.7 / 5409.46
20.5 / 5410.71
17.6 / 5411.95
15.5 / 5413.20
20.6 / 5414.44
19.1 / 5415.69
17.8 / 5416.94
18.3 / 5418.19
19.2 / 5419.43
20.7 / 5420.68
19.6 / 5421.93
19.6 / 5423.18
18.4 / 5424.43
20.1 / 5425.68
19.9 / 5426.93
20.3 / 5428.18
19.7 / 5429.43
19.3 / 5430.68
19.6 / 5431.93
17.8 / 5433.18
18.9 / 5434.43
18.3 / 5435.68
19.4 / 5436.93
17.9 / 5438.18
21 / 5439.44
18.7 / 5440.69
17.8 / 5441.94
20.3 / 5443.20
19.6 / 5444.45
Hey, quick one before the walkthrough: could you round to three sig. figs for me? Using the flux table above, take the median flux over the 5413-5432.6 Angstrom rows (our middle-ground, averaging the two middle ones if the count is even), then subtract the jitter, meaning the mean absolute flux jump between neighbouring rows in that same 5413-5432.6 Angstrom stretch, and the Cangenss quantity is 18.5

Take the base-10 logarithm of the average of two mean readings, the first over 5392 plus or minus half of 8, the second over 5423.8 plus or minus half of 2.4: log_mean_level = 1.28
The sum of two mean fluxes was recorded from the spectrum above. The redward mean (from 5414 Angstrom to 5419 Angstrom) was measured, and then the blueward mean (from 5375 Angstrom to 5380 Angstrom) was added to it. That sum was 38.9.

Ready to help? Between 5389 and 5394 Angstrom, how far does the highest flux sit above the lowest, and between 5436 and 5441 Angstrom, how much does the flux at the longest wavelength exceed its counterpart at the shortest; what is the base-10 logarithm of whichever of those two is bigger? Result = 0.26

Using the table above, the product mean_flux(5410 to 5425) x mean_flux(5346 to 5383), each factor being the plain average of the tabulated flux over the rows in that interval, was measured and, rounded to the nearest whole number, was 363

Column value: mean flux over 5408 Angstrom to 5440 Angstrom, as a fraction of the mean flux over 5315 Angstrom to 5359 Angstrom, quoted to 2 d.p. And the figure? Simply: 1.05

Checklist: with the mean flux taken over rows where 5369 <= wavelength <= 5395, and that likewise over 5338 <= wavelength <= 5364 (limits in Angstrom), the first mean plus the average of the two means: 37.9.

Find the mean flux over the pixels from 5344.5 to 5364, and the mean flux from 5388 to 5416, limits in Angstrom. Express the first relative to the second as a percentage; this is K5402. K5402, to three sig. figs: 105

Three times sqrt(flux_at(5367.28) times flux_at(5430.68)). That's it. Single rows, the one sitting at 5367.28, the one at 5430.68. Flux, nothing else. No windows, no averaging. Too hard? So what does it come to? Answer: 56.4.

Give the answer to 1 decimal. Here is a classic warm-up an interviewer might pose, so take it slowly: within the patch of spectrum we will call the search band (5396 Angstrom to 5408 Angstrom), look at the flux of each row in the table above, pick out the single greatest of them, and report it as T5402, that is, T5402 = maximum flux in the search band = 20.2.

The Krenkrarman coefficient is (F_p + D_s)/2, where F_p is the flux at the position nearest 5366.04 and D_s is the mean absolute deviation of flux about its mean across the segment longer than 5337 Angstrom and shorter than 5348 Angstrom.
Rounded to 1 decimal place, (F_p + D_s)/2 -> 10.2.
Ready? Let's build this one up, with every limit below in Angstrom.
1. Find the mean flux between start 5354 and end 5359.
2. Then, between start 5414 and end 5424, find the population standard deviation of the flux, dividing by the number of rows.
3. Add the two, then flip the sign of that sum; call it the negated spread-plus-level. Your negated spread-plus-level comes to -19.7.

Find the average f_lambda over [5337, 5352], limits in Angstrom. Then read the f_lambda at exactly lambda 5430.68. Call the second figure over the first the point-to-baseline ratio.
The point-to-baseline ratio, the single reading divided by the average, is 1.06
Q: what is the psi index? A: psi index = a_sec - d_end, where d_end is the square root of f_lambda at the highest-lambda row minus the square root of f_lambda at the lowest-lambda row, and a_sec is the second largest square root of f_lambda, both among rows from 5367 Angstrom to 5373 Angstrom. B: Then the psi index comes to 4.39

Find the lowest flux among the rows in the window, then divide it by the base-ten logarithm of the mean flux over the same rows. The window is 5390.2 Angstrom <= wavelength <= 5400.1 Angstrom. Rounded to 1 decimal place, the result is 13.3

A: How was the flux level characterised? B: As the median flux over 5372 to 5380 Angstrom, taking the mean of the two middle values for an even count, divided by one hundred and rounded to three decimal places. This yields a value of 0.190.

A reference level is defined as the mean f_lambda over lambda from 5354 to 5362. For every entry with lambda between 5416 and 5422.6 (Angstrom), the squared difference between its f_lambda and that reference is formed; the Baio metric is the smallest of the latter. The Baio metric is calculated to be 0.00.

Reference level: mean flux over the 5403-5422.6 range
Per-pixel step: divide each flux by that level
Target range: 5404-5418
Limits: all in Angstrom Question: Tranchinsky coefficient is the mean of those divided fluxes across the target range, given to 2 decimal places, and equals 0.99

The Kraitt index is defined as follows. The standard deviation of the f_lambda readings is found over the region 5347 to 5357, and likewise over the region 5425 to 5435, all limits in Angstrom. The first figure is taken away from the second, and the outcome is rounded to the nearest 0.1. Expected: -1.0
